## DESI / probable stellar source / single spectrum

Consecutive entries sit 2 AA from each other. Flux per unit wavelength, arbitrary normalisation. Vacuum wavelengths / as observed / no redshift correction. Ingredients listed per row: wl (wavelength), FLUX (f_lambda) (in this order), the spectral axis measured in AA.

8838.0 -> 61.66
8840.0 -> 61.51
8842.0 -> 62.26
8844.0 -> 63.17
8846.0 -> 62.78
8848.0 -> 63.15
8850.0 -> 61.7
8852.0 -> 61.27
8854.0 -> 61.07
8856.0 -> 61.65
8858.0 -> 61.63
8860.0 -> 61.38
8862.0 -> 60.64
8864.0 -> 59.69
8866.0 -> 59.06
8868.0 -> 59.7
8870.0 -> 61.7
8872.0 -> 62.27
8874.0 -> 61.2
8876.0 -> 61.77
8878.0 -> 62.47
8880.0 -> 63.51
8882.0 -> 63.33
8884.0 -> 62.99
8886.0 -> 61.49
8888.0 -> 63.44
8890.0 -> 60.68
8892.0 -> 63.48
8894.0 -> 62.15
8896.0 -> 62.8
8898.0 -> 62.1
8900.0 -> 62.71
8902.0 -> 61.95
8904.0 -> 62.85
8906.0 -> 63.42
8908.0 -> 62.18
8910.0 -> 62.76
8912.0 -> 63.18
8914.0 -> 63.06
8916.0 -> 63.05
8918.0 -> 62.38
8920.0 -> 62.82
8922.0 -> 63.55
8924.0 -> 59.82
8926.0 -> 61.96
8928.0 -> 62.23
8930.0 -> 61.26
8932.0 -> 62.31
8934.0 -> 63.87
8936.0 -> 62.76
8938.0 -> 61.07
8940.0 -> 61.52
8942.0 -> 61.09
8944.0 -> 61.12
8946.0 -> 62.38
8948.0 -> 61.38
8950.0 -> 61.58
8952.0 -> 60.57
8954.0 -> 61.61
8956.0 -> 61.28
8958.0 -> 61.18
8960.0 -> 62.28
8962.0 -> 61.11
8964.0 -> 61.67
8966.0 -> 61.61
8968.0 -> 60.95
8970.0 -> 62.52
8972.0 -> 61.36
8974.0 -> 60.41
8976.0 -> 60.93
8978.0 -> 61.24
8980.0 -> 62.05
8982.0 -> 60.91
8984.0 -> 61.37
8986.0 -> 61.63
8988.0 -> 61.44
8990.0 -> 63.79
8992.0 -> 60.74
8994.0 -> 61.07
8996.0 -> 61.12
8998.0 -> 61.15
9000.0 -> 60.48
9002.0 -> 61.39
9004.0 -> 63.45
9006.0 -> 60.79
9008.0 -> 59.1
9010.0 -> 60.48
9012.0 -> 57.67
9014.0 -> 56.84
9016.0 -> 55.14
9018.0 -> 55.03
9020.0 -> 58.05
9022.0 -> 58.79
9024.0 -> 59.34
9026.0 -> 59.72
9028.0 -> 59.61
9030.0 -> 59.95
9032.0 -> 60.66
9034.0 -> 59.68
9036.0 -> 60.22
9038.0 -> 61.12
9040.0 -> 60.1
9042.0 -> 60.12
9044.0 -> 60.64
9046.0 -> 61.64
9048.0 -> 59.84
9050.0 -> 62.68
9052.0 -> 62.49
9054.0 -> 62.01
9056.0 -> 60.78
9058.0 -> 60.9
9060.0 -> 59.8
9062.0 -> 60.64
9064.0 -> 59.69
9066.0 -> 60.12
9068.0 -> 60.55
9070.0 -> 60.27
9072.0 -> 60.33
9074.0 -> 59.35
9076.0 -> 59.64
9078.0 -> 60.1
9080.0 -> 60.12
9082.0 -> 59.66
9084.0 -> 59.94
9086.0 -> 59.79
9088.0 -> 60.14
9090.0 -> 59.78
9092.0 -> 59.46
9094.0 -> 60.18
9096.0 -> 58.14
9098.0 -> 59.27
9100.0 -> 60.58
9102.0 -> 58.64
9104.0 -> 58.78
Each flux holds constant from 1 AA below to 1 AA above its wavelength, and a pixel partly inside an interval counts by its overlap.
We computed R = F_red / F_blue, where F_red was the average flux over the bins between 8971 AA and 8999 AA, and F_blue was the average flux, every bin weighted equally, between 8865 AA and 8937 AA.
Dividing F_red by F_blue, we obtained 0.985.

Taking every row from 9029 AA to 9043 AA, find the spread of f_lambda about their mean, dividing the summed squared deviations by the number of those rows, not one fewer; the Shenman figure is 0.4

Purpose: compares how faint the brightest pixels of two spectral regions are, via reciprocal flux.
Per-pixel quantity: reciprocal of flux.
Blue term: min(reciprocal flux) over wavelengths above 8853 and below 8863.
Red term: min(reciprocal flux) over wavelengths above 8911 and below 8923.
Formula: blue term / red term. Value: 1.03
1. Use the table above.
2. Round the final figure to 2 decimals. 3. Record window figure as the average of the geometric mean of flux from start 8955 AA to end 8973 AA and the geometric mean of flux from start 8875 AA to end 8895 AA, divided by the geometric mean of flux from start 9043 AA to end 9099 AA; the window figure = 1.03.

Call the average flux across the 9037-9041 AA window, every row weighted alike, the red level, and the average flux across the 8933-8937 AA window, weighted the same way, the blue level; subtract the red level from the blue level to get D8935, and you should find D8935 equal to 2.7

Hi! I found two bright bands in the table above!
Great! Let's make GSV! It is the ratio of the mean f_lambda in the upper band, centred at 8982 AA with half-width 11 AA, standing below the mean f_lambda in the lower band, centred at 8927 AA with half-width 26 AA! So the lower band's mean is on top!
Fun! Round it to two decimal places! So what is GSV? 1.01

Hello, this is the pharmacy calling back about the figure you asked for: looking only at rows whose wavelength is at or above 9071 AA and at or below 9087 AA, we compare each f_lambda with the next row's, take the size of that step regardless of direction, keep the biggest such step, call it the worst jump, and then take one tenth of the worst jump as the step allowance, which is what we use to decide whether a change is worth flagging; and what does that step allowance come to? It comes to 0.10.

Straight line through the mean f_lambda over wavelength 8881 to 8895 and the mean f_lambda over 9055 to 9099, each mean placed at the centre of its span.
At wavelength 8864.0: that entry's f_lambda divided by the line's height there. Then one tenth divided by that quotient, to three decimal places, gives 0.105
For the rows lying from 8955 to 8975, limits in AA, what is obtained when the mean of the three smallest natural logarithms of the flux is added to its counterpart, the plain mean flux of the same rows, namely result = 65.5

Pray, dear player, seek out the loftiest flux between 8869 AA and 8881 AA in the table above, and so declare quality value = 63.51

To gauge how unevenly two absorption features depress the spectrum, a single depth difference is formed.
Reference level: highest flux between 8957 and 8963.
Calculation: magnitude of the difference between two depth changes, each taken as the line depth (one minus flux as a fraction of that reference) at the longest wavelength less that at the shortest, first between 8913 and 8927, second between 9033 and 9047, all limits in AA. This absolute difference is 0.049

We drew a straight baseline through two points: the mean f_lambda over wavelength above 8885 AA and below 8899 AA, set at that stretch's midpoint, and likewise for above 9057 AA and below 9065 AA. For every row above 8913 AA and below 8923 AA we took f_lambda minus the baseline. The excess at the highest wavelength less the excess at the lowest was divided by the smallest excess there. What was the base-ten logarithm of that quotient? 0.2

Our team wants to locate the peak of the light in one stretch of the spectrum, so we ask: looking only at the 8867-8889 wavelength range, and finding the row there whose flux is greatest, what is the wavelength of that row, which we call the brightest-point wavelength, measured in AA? 8880.0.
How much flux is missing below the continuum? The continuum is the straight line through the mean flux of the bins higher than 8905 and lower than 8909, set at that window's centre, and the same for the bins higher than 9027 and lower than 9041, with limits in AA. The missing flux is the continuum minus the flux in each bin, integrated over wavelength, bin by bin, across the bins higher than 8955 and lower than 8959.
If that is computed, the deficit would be 2.2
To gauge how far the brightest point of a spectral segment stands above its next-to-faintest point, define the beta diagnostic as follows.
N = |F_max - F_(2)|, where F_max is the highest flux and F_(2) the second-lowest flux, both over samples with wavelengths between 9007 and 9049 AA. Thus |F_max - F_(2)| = 6.5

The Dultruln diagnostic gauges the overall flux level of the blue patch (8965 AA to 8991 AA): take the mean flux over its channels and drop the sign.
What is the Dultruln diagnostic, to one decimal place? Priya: 61.6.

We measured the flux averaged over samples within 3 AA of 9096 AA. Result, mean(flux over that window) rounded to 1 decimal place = 59.2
